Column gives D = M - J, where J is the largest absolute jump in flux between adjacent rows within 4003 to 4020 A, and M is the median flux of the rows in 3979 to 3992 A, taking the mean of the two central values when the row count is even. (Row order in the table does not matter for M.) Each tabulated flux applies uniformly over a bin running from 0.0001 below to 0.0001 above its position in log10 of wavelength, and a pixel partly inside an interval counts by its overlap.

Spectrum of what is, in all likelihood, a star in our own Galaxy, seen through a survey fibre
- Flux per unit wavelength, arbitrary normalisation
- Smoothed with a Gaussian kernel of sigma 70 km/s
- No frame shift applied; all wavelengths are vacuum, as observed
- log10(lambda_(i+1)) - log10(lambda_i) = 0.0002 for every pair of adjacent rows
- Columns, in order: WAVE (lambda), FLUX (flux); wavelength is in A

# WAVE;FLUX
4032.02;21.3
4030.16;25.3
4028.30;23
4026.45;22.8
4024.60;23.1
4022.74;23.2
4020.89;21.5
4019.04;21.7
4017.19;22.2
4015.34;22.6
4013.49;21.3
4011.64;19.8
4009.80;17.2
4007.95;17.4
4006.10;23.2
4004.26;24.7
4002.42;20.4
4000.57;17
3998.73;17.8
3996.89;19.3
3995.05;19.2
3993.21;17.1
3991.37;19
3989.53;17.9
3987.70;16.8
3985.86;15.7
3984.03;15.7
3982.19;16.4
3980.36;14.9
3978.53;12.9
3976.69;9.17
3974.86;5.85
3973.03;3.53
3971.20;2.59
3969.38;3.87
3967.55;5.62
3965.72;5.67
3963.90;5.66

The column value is 11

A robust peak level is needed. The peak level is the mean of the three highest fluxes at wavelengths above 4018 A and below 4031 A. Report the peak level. 23.9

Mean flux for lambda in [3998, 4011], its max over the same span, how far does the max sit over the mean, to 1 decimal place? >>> 5.0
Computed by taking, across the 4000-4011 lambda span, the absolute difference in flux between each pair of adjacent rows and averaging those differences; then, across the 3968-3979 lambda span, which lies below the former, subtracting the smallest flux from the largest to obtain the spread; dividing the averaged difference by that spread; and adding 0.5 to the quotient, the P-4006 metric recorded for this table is 0.79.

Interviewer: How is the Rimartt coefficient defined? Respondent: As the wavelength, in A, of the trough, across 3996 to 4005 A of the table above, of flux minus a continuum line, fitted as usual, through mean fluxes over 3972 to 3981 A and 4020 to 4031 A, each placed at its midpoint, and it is 4000.57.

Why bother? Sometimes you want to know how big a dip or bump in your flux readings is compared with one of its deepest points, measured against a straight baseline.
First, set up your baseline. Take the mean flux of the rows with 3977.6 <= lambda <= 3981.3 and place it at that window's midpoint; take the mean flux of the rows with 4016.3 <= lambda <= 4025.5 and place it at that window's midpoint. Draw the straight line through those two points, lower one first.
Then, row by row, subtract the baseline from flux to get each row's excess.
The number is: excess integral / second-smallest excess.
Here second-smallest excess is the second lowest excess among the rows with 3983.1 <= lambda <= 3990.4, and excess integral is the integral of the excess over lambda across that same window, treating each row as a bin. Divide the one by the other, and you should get 10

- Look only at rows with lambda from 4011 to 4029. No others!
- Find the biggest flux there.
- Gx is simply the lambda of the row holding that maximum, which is 4022.74 A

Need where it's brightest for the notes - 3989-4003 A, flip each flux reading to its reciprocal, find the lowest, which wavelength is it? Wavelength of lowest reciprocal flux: 4002.42 A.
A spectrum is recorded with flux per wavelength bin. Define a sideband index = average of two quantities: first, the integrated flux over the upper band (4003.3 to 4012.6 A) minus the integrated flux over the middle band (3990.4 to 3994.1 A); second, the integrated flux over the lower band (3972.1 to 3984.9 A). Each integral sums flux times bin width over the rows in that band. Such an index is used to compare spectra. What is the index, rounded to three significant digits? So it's 133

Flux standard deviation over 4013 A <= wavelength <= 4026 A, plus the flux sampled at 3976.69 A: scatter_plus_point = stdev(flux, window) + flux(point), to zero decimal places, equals 10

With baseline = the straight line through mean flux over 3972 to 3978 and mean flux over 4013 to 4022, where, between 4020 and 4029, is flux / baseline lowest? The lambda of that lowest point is 4028.30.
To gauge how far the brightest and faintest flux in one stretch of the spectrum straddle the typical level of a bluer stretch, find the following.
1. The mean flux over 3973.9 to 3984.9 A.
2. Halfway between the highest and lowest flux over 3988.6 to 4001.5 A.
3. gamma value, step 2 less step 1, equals 6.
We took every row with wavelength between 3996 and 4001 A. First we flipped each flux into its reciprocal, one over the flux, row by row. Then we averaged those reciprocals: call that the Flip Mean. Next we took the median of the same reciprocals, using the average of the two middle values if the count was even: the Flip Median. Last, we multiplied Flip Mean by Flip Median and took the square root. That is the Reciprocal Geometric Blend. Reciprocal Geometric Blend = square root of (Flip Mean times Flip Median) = 0.056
